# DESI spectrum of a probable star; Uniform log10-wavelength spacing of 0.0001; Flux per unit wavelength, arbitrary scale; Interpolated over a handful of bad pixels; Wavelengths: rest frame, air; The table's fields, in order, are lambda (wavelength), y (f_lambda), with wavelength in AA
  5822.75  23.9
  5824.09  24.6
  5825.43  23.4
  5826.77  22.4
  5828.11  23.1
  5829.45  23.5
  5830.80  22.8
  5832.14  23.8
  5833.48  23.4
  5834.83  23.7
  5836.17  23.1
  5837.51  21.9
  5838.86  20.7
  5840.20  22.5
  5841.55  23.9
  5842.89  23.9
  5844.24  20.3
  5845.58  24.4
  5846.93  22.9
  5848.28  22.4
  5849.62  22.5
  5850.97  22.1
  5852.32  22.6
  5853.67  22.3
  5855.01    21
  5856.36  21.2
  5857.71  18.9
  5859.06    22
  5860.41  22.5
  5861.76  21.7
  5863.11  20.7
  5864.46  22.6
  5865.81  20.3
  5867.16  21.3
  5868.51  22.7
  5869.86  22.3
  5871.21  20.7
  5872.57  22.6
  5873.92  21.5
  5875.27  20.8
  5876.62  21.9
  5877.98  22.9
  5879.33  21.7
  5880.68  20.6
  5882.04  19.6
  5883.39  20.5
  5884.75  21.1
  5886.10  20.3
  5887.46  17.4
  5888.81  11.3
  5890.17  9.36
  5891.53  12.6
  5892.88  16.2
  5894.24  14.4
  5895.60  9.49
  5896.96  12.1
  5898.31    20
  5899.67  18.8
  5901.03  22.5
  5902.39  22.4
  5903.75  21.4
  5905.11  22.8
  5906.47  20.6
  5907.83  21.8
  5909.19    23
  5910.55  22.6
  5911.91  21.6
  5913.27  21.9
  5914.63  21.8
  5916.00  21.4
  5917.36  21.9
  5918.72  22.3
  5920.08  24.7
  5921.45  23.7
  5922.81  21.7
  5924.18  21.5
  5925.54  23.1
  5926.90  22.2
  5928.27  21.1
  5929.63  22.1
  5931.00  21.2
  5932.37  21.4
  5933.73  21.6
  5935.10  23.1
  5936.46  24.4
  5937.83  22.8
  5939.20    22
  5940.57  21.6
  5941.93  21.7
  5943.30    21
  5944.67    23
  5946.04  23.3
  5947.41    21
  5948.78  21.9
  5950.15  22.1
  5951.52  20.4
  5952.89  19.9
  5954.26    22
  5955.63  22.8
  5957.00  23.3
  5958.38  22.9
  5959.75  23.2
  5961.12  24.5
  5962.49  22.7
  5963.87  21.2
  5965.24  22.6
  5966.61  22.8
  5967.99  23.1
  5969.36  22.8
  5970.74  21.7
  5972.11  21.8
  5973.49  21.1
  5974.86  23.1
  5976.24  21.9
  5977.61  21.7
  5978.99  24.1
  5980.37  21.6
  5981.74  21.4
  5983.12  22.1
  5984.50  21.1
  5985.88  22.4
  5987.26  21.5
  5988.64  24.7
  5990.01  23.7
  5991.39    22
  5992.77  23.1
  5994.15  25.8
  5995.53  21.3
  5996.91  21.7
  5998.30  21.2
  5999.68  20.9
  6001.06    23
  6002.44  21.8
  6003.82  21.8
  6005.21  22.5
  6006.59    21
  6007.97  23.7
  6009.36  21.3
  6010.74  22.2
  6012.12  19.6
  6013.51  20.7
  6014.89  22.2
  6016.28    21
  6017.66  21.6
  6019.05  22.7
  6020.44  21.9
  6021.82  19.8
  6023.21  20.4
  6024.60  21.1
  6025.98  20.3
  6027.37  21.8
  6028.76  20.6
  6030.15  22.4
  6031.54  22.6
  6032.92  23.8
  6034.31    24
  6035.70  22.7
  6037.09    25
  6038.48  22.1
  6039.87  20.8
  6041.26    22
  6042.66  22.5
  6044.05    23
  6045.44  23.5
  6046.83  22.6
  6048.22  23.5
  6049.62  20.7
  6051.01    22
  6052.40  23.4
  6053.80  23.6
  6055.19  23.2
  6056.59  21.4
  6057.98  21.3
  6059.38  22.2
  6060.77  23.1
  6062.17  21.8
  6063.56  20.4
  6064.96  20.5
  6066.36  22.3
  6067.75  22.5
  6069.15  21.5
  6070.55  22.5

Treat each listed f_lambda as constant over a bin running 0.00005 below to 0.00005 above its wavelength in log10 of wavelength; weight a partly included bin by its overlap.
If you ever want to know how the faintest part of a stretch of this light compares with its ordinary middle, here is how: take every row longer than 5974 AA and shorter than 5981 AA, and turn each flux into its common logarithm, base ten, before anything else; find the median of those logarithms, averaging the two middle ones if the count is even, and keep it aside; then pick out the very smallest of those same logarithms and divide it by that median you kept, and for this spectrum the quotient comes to 0.996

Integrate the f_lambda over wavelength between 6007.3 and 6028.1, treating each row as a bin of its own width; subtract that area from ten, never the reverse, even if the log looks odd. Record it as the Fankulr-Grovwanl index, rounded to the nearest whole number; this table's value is -434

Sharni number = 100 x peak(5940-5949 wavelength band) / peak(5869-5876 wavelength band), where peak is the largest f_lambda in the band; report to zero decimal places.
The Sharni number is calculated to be 103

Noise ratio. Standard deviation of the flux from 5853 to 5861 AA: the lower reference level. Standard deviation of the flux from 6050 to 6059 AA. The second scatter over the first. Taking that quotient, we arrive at 0.8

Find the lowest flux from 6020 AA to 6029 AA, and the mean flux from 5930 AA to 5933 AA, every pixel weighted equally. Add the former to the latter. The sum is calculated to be 41.1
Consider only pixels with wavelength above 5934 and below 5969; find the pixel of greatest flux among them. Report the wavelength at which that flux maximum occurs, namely 5961.12 AA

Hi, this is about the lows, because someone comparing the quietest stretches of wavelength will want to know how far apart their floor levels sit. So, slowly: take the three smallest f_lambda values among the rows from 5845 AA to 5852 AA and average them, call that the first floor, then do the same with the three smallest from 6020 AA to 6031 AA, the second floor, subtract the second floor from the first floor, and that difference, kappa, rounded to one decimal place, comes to 2.2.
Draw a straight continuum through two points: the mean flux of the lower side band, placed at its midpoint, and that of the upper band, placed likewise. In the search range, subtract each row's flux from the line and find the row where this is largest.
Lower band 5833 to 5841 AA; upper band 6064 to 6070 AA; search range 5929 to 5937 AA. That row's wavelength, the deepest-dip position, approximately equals 5931.00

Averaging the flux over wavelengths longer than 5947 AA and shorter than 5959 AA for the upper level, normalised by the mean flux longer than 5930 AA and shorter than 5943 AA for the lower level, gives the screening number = 0.98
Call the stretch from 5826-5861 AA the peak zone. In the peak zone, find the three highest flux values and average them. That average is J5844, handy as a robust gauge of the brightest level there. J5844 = 24.1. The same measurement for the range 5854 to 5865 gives 22.4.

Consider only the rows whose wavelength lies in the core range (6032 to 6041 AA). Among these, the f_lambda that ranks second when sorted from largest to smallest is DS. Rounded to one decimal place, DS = 24.0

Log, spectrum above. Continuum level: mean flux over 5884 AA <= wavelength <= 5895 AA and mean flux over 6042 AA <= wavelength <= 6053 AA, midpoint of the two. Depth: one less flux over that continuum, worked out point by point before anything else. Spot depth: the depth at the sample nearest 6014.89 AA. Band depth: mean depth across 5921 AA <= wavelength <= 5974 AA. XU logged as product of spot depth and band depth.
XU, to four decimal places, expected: 0.0287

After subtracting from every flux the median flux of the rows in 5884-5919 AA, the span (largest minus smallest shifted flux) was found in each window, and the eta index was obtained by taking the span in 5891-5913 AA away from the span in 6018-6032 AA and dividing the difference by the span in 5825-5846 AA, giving -2.6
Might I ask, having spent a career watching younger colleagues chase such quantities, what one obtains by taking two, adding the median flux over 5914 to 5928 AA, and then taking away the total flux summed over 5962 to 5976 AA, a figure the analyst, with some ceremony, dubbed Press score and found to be -199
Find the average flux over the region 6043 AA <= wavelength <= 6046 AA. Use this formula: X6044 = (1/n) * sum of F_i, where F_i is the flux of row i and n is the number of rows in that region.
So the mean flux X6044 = 23.2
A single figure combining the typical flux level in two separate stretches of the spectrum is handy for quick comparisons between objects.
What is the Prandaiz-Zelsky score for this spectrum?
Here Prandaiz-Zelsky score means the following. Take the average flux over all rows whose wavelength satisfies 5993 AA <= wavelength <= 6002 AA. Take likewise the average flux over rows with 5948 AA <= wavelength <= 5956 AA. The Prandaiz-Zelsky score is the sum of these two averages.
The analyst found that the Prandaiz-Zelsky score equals 44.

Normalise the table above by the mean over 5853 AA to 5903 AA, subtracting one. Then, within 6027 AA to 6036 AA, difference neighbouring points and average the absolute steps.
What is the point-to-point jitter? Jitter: 0.051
